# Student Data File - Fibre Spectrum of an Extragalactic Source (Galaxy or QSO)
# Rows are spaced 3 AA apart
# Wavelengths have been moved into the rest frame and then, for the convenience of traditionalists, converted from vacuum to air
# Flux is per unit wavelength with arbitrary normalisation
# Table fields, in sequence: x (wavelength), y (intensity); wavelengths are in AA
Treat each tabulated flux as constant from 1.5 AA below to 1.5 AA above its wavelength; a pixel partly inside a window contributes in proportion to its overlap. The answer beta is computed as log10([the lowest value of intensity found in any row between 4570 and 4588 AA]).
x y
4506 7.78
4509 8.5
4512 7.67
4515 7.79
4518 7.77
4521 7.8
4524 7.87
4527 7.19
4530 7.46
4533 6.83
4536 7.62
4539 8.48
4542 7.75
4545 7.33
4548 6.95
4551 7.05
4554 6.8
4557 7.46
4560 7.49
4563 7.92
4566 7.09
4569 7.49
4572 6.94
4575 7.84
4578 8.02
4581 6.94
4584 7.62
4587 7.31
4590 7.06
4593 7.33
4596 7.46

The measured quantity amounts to 0.8414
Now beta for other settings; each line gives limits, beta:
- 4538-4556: 0.8325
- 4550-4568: 0.8325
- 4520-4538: 0.8344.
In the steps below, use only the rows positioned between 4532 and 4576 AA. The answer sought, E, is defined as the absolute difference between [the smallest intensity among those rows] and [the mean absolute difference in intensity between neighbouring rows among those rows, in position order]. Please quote 6.28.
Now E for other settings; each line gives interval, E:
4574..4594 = 6.48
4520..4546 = 6.27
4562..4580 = 6.37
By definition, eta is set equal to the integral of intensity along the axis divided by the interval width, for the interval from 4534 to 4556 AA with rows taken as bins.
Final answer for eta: 7.41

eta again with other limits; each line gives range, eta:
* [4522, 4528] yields 7.58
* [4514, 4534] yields 7.54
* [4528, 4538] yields 7.36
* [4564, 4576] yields 7.34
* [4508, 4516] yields 7.97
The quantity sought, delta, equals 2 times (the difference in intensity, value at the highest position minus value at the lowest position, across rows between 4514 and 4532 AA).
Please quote -0.7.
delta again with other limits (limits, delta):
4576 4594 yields -1.4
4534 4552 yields -1.1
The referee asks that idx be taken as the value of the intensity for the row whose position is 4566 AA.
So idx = 7.09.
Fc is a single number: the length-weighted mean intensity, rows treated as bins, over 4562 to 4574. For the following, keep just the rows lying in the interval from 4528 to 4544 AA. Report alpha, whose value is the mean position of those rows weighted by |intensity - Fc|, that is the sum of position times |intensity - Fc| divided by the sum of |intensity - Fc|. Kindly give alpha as 4537.5 AA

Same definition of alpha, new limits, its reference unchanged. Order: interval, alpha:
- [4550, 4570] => 4559.1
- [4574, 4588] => 4579.0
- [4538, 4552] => 4542.8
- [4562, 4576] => 4569.0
